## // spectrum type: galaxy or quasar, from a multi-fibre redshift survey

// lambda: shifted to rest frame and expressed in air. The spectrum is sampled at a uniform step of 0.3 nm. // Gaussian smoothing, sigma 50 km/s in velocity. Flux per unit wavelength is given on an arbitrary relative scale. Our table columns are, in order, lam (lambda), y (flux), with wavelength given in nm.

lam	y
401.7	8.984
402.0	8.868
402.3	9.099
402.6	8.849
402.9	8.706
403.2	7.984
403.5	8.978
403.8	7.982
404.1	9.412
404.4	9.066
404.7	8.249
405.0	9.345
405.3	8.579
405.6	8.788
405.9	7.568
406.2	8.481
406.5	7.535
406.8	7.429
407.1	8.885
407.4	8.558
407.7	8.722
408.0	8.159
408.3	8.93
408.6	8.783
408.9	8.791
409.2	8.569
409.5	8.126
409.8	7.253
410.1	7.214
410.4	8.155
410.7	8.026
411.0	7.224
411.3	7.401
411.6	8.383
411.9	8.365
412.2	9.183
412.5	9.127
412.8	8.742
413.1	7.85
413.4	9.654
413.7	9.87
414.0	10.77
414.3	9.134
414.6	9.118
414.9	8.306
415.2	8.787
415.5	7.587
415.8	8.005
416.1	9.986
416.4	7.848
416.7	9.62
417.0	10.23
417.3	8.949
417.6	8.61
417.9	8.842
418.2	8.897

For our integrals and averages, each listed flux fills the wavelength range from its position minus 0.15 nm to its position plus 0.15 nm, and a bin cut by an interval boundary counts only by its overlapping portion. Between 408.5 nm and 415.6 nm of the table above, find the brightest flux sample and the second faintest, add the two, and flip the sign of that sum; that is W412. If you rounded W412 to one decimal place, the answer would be -18.0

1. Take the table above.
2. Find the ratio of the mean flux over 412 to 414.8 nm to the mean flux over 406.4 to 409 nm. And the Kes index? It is 1.10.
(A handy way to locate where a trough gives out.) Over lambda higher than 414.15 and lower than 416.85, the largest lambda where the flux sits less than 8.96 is 416.4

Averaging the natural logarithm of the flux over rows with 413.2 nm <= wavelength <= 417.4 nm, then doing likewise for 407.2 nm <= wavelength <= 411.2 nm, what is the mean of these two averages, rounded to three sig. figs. 2.15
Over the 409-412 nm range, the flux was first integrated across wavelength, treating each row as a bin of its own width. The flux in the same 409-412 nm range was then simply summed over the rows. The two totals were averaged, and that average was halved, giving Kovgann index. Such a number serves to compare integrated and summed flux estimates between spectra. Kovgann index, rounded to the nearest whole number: 26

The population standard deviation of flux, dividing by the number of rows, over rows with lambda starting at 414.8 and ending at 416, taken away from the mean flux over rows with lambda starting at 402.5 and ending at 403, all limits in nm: 8.34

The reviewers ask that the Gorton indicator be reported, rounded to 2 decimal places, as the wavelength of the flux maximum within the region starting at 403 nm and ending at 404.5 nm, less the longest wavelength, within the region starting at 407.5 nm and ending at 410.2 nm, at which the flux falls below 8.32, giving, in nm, -6.00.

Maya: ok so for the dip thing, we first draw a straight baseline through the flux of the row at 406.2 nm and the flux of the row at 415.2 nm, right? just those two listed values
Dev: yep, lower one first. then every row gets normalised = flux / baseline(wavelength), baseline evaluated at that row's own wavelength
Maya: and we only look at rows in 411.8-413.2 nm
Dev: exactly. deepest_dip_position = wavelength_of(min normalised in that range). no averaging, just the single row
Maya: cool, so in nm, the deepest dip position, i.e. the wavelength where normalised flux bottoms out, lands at 413.1 nm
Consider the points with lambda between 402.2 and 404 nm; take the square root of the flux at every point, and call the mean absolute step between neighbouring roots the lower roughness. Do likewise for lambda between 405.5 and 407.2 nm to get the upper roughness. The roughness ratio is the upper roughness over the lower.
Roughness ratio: 1.5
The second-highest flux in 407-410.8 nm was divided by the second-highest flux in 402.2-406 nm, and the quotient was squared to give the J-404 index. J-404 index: 0.90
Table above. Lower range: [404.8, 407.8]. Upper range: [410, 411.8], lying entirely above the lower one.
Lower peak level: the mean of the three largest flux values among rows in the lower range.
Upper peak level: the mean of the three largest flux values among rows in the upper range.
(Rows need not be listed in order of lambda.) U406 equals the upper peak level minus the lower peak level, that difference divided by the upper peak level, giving -0.100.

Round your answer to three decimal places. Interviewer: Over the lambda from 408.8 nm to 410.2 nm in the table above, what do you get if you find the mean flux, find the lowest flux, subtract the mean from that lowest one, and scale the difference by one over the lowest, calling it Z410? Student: -0.108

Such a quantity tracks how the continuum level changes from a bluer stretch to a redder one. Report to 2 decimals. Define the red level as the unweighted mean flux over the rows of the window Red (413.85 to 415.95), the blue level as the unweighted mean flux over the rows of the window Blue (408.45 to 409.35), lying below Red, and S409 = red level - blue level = 0.10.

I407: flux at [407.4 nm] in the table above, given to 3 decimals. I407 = 8.558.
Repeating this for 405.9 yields 7.568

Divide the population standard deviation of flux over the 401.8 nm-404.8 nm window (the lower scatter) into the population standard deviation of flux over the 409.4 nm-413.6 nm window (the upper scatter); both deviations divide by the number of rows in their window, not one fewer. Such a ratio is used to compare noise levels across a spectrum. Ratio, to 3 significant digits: 1.62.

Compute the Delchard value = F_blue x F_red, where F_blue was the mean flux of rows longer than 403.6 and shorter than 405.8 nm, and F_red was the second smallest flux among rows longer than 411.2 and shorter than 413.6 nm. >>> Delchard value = 69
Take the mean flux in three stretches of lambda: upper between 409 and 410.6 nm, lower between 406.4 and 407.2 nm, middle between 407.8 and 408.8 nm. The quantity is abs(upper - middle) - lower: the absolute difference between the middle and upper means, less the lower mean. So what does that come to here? -7.2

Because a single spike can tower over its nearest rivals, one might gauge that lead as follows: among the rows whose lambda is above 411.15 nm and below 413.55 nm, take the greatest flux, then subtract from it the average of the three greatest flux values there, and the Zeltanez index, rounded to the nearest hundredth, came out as 0.33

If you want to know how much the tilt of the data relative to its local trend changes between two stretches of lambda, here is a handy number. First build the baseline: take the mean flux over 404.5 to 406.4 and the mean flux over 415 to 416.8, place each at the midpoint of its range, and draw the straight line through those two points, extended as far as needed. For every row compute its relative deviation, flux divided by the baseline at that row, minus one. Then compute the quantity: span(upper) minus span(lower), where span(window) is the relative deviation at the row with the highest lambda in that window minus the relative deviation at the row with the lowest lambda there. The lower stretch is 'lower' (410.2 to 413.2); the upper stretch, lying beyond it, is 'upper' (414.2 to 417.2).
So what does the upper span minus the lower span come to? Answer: 0.16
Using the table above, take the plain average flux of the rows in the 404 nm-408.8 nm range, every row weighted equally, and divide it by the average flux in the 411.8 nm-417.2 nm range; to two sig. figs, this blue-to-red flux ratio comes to 0.95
